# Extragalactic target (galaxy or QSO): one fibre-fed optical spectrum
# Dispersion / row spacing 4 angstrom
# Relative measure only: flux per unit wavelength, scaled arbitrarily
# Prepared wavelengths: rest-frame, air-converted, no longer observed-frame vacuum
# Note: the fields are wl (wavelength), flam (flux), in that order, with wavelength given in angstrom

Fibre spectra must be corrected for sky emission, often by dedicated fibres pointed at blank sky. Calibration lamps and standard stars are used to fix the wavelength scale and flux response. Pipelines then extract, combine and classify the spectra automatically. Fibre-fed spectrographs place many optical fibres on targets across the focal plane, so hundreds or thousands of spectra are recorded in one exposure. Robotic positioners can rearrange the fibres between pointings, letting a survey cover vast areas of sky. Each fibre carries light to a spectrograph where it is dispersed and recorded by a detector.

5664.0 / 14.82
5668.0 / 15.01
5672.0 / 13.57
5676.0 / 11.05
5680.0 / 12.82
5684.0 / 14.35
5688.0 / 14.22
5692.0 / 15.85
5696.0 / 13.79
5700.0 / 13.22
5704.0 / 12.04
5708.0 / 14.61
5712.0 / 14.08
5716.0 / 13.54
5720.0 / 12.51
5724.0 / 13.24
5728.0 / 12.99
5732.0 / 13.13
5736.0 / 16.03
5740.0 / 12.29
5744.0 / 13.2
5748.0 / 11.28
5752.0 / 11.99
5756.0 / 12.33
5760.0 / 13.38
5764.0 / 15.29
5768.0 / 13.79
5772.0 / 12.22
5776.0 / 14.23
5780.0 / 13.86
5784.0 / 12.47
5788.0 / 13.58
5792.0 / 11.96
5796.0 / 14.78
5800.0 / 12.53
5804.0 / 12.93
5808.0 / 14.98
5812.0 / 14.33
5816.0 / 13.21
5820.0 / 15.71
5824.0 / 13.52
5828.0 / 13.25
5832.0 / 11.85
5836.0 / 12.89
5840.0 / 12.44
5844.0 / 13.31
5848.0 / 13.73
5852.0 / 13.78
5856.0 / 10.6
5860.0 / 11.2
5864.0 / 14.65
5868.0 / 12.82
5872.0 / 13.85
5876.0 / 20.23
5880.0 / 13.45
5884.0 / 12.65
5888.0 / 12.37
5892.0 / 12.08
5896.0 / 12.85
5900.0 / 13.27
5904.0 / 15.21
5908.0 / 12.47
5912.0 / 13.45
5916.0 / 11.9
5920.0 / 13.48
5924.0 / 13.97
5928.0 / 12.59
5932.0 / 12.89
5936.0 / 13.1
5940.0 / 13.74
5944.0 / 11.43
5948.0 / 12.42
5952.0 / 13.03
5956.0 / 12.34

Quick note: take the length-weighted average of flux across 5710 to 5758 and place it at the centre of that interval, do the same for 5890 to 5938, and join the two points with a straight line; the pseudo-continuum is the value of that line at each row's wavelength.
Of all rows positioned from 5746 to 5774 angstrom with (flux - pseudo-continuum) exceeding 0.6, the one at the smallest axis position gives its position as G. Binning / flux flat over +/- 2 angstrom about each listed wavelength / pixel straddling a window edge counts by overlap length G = 5764.0 angstrom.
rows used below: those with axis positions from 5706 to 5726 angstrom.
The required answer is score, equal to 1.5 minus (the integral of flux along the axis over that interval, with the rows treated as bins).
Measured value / -270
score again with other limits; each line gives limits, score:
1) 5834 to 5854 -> -263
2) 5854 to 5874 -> -251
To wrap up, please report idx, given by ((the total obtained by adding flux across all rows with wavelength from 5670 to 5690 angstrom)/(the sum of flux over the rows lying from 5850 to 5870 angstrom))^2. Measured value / 1.10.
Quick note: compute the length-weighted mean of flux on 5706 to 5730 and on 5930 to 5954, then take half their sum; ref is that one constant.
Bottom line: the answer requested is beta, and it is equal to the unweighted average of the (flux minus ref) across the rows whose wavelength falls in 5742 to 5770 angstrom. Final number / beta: -0.1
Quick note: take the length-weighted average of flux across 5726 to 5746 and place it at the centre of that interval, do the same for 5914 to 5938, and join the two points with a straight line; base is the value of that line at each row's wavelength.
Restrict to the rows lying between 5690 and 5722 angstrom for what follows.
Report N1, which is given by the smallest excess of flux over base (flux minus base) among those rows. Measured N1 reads -1.6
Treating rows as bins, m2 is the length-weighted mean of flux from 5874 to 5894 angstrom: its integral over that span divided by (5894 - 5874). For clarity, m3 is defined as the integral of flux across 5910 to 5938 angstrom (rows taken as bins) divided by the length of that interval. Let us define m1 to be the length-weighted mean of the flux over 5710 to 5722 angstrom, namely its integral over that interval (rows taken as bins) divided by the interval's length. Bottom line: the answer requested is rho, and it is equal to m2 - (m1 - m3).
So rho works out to 13.8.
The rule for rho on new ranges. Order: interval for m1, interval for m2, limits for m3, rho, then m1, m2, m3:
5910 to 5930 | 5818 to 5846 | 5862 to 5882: 15.2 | 13.1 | 13.3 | 15.0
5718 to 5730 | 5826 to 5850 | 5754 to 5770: 13.7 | 12.9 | 12.9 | 13.7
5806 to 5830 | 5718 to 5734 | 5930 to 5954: 11.6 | 14.2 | 13.0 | 12.8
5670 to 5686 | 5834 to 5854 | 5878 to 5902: 13.1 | 12.9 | 13.2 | 12.8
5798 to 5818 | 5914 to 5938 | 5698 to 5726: 12.7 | 13.6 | 13.0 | 13.3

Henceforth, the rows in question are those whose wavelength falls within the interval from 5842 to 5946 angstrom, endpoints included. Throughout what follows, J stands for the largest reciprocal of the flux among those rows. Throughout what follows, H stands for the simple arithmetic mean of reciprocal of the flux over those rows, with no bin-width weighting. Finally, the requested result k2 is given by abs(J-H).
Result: 0.0180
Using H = 0.0764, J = 0.094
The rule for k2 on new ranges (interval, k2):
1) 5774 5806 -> 0.0080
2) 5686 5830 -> 0.0141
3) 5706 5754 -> 0.0125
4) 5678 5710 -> 0.0105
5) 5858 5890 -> 0.0154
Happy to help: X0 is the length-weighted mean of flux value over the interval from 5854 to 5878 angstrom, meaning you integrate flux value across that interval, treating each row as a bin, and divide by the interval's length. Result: 13.9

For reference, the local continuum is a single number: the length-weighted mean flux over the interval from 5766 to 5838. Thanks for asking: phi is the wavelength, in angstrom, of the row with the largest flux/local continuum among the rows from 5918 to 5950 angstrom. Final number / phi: 5924.0 angstrom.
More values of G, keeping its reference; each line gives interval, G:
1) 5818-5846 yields 5820.0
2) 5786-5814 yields 5796.0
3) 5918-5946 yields 5924.0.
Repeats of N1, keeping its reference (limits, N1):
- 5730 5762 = -2.2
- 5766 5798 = -1.4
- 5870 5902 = -1.0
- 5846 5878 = -2.6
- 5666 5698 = -2.6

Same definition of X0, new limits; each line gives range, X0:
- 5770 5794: 13.1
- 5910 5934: 13.0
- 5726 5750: 13.2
